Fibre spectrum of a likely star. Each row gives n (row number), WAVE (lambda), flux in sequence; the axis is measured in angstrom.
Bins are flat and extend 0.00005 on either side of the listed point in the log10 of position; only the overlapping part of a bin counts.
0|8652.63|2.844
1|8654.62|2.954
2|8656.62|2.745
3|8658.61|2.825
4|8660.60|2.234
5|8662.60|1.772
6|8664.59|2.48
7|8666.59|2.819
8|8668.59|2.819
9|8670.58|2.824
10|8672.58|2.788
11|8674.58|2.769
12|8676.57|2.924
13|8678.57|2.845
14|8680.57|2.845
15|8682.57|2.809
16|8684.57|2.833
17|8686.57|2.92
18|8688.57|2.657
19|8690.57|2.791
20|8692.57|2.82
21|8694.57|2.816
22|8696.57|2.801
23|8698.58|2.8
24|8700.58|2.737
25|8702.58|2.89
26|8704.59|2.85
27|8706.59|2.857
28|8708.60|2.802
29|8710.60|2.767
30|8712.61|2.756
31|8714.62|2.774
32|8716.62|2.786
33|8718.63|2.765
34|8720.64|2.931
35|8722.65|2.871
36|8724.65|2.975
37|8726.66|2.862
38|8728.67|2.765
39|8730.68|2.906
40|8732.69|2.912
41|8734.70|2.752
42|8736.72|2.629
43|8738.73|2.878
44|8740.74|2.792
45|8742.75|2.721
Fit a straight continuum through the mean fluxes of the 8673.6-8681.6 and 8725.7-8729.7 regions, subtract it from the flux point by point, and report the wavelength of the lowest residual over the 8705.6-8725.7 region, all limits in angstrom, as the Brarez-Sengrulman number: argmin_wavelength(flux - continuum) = 8712.61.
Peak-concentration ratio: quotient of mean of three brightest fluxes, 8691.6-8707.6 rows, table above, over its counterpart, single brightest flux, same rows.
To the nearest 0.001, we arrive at 0.992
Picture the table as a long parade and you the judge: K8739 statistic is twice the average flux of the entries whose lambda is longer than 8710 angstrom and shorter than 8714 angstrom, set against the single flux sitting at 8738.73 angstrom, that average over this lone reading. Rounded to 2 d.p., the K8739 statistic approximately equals 1.92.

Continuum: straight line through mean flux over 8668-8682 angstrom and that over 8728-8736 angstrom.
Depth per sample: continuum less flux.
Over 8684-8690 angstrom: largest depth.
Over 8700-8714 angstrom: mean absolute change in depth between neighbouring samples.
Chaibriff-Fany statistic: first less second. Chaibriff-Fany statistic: 0.12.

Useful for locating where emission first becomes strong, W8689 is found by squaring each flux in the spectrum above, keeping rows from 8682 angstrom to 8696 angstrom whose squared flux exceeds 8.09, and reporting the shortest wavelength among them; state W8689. 8686.57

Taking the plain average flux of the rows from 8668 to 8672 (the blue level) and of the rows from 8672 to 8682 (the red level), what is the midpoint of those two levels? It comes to 2.83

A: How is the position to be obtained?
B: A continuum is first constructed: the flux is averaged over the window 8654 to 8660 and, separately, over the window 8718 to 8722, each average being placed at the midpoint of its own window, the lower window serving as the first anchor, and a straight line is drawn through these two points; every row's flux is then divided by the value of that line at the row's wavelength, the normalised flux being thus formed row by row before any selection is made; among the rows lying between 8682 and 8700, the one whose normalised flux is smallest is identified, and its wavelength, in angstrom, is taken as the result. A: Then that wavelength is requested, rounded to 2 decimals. 8688.57 angstrom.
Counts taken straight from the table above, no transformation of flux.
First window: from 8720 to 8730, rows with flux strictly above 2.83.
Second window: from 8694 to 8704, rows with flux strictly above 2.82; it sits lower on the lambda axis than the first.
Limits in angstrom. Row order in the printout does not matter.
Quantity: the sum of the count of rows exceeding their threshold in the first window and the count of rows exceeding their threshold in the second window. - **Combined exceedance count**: 5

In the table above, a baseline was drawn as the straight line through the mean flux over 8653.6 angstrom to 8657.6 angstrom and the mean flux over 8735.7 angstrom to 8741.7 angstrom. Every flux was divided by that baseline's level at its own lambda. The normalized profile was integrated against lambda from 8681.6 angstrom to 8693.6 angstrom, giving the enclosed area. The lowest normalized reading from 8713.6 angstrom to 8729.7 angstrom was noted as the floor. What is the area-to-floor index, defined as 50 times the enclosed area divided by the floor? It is 602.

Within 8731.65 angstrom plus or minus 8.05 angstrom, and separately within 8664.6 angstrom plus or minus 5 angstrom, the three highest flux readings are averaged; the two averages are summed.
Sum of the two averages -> 5.64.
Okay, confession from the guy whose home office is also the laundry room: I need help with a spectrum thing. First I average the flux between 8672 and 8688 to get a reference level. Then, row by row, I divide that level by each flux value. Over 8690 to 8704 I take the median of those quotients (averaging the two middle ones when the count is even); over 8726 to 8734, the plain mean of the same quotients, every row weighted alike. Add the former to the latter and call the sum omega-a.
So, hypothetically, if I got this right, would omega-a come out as 2.01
